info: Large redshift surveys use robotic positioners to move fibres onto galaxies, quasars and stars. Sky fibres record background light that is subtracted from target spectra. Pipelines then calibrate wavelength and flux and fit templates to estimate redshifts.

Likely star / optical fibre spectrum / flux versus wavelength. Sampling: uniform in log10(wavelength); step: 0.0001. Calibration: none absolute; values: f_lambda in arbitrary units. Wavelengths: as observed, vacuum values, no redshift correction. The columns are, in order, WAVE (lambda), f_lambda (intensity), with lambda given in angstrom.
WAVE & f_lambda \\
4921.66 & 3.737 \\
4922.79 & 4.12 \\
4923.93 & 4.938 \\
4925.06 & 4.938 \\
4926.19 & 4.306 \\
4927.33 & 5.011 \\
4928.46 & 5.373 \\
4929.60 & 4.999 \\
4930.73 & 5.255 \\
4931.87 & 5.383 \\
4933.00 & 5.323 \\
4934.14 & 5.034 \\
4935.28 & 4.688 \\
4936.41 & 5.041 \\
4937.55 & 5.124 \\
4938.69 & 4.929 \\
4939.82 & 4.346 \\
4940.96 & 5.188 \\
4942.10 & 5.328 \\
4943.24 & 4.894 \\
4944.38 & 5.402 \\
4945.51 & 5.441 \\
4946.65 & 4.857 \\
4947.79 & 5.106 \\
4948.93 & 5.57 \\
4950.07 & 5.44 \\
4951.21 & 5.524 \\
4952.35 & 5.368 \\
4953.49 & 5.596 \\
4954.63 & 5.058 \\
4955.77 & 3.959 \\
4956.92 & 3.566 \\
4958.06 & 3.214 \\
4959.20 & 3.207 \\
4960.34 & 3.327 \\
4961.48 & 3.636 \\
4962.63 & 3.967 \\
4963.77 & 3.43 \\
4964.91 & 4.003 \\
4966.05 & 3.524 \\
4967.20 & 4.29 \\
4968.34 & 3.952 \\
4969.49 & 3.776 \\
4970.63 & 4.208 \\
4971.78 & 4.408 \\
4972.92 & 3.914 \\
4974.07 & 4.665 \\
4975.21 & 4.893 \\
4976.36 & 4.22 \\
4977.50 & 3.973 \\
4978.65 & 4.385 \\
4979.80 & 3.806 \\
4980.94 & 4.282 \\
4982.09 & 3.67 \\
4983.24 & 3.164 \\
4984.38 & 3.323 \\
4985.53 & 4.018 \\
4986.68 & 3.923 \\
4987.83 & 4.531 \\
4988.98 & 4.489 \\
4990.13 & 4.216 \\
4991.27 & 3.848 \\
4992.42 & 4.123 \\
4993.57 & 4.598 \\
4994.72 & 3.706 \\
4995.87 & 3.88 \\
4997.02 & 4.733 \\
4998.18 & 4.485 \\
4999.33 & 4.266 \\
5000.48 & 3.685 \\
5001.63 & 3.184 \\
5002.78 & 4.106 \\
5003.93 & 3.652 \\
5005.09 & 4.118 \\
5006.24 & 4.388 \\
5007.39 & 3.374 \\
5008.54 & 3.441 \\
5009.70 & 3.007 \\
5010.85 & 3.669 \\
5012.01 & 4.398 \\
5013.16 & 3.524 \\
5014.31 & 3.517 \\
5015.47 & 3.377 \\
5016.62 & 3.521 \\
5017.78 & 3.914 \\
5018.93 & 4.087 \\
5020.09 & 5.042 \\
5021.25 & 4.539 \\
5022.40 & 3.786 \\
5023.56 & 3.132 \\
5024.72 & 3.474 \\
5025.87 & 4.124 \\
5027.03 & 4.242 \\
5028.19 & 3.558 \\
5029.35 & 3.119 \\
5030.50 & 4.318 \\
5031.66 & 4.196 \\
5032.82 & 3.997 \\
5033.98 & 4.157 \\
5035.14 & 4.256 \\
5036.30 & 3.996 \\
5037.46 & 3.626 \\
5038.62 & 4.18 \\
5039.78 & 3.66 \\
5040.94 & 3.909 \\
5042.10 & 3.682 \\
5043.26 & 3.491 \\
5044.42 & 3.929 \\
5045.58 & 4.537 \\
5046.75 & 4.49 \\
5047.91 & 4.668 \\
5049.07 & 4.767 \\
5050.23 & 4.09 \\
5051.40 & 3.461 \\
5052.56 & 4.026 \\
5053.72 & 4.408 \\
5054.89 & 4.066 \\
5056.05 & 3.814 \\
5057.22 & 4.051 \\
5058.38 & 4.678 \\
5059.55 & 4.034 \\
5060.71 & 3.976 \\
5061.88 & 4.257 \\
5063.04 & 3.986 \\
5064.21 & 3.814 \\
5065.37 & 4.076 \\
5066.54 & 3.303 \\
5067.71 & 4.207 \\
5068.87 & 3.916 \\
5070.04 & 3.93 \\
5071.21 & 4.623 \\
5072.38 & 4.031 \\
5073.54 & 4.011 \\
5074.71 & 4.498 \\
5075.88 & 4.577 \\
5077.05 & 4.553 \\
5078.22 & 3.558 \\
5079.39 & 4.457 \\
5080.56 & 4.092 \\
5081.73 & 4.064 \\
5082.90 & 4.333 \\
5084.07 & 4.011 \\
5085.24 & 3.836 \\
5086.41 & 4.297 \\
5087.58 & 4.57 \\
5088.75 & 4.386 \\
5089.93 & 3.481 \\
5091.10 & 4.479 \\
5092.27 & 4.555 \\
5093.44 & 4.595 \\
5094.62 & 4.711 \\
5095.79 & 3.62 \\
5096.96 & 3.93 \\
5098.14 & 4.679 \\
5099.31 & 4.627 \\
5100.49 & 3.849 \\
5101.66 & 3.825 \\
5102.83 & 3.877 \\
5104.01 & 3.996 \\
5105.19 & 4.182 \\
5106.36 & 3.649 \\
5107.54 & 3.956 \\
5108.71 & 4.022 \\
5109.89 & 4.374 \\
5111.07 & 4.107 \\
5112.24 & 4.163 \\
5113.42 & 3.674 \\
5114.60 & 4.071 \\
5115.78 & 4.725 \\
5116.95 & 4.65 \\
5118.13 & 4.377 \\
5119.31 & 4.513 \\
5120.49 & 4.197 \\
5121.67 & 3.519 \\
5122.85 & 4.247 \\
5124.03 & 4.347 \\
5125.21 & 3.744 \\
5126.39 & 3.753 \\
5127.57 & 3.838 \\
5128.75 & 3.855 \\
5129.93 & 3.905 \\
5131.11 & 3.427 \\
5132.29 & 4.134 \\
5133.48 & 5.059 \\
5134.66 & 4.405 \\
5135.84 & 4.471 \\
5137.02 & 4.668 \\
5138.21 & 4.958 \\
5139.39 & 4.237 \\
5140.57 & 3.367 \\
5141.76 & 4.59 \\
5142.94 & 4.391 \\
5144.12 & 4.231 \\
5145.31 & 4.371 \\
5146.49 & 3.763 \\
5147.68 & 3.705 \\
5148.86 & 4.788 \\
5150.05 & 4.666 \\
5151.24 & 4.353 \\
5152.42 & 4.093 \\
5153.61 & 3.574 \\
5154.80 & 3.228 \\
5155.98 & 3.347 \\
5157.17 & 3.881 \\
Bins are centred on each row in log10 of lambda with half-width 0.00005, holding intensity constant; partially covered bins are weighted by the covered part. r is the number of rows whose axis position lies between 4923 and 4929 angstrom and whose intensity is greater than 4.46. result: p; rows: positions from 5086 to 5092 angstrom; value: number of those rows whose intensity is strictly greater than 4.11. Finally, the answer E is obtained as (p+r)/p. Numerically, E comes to 2.0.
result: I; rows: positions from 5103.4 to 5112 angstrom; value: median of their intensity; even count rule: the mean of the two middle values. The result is 4.02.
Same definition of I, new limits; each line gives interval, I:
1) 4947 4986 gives 3.99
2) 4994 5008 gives 3.99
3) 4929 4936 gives 5.14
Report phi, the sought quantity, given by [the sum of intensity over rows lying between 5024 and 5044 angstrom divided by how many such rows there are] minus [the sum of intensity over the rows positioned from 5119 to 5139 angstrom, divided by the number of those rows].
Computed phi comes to -0.3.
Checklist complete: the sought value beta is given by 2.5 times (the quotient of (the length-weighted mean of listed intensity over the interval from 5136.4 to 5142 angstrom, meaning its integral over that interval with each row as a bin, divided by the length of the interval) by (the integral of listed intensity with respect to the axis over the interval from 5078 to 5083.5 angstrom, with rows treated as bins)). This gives 0.48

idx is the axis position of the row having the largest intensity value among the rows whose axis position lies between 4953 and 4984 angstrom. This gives 4953.49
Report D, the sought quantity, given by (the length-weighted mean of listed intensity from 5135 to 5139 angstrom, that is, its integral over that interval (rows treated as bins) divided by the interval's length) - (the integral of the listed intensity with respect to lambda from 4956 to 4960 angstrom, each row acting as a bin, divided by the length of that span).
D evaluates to 1.3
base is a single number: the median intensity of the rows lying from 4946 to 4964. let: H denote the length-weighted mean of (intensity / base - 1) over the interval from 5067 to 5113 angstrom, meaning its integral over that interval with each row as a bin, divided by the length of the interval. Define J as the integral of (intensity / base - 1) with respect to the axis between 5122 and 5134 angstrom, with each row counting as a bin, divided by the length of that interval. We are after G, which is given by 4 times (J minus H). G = -0.1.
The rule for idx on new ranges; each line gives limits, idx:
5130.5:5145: 5133.48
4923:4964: 4953.49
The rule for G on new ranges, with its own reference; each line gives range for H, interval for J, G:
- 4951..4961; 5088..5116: -0.1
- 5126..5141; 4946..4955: 1.0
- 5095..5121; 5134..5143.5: 0.2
